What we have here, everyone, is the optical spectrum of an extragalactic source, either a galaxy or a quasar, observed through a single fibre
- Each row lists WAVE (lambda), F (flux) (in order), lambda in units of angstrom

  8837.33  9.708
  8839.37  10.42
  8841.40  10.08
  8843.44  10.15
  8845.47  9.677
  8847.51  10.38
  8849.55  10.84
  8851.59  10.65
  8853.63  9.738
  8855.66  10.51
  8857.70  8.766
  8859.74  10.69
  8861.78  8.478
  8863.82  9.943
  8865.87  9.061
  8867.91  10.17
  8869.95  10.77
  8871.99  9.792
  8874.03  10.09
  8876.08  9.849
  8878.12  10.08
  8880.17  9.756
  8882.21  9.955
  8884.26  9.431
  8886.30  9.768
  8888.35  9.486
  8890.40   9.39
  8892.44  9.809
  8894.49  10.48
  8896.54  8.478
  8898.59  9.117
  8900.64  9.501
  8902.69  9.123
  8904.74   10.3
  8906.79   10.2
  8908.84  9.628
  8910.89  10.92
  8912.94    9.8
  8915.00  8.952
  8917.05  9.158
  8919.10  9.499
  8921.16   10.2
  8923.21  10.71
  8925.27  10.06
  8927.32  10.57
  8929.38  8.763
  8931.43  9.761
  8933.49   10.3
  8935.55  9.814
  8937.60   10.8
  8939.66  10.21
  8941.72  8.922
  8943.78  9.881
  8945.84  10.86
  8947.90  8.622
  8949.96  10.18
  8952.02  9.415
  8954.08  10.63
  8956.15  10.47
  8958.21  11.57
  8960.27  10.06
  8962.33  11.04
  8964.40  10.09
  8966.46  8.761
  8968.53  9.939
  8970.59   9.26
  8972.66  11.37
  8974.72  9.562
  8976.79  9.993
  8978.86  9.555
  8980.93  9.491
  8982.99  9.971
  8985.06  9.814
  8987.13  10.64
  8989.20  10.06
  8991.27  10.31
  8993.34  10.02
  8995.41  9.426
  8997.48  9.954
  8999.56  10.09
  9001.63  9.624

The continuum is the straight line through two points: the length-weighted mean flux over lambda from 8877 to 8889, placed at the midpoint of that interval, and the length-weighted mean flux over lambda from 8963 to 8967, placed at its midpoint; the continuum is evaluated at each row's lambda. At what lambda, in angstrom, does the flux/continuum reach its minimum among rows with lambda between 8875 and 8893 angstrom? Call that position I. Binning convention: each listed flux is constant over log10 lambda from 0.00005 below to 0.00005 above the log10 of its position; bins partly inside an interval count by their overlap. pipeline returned 8890.40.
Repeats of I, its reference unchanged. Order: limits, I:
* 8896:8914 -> 8896.54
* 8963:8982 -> 8966.46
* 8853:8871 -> 8861.78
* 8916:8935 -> 8929.38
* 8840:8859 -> 8857.70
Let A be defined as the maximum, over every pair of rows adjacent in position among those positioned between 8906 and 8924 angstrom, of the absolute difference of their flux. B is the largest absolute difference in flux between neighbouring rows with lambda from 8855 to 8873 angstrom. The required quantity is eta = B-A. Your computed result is 0.9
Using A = 1.3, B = 2.2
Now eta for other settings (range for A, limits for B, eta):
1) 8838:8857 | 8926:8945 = 0.9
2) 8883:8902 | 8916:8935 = -0.2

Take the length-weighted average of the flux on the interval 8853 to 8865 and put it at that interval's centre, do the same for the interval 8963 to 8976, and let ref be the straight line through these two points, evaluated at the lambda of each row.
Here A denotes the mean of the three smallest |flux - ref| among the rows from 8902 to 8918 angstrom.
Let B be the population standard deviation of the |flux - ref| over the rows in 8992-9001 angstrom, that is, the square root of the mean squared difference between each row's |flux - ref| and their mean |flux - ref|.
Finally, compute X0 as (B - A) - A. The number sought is -0.2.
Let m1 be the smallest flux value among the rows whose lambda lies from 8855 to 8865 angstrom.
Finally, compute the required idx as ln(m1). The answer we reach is 2.14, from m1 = 8.478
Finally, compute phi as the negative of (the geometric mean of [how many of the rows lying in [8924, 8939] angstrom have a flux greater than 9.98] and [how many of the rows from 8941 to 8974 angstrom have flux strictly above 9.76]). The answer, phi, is -6.6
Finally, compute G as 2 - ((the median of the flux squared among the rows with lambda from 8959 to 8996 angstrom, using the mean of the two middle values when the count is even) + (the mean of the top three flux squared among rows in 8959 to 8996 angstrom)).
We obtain -219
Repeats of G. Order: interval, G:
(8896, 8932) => -207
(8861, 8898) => -204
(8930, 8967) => -225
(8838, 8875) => -216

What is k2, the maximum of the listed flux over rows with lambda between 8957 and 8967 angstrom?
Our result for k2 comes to 11.57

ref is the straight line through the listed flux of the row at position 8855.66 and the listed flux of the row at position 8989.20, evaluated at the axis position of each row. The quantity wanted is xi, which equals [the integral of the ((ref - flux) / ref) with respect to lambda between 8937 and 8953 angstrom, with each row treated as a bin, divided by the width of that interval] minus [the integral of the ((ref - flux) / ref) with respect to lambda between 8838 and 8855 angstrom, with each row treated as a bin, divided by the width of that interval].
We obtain 0.008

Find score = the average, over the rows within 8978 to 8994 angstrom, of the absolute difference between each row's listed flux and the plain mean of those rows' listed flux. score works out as 0.27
